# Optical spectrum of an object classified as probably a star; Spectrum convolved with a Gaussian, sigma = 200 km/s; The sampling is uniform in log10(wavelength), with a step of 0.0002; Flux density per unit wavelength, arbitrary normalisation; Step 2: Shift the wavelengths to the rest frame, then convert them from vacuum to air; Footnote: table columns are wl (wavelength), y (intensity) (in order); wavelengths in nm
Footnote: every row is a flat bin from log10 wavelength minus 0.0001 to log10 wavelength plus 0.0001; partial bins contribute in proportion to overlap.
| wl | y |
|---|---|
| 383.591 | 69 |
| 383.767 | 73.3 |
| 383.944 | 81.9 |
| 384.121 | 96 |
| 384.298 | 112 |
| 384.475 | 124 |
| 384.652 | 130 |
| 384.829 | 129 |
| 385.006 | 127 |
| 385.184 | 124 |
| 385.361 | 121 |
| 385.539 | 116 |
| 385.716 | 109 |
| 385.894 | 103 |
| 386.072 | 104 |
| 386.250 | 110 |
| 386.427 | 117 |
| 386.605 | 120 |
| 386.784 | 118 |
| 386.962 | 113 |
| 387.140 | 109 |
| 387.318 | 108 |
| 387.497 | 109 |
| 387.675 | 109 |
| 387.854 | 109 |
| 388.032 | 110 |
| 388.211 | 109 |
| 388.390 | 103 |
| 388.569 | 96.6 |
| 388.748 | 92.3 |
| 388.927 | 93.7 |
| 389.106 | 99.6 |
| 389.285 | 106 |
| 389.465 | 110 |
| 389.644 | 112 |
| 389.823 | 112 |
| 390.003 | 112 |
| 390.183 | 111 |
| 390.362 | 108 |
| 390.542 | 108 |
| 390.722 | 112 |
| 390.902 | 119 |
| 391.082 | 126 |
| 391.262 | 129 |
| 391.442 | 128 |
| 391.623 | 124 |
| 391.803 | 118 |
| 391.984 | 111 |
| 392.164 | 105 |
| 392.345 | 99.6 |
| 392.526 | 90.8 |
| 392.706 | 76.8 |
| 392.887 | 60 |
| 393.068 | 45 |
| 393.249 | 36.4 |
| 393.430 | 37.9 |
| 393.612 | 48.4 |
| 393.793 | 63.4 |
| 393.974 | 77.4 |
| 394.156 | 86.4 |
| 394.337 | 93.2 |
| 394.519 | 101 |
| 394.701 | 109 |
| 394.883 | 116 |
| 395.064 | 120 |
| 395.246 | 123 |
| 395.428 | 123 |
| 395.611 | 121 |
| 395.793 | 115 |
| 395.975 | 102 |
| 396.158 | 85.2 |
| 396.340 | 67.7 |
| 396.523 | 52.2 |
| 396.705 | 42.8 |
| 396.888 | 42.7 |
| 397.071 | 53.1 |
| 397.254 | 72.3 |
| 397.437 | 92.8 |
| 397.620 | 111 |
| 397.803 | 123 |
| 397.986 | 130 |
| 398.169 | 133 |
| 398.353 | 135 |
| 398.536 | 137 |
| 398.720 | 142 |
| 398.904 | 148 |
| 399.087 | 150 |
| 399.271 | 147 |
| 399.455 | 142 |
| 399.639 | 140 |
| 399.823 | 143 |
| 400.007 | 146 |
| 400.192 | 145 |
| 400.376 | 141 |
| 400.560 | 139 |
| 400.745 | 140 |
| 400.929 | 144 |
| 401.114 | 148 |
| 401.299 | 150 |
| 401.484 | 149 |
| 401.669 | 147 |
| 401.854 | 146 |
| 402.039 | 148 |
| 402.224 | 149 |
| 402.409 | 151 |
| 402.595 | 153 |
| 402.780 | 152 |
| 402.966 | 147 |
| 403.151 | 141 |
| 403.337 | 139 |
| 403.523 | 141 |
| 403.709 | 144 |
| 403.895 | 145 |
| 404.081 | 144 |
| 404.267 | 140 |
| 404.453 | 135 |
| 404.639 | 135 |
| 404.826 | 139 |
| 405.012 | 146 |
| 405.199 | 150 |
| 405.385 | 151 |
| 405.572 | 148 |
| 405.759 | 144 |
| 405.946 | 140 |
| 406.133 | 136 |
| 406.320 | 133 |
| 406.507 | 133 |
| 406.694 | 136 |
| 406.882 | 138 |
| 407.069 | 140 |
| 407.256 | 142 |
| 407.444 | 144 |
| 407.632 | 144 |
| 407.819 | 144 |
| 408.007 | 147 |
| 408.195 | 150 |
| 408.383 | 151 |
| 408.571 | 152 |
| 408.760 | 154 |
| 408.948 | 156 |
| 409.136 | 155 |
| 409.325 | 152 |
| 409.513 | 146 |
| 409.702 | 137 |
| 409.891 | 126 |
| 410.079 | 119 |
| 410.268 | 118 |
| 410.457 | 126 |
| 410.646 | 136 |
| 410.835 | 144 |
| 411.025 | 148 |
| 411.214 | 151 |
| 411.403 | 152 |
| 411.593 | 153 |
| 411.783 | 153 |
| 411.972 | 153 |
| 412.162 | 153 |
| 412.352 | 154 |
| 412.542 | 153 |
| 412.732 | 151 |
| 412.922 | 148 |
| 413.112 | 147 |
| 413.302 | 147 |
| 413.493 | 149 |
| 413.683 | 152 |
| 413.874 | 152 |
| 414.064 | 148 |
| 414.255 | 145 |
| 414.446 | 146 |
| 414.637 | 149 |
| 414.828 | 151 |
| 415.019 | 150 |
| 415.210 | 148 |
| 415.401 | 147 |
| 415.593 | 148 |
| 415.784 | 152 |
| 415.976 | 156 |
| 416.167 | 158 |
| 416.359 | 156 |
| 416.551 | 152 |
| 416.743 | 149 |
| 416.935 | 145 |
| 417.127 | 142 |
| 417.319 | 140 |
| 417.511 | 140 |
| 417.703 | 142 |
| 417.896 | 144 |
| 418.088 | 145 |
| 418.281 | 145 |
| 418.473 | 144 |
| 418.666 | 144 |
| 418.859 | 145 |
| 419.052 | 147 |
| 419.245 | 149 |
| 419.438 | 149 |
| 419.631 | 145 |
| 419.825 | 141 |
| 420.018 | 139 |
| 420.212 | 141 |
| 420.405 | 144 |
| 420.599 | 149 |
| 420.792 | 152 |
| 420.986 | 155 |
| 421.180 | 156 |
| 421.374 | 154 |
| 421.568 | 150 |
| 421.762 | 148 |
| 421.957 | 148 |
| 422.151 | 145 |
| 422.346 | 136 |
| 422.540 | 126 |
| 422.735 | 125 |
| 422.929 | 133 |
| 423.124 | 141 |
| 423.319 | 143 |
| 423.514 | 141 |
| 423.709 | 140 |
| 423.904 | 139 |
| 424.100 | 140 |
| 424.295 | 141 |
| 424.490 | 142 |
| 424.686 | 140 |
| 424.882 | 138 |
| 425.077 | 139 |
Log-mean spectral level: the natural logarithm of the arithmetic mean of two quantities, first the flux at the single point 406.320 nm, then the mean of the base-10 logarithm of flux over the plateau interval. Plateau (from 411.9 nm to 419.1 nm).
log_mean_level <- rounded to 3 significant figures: 4.21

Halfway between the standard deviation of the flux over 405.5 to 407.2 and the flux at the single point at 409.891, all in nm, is 65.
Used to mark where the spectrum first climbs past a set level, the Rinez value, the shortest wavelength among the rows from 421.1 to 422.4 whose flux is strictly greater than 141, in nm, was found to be 421.180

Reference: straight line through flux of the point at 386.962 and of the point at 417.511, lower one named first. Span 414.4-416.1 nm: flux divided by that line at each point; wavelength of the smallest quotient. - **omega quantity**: 414.446 nm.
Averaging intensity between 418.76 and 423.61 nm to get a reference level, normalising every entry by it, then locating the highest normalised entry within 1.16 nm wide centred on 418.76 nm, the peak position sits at 419.245 nm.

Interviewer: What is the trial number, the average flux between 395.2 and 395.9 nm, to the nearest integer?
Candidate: 120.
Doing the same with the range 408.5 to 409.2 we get 154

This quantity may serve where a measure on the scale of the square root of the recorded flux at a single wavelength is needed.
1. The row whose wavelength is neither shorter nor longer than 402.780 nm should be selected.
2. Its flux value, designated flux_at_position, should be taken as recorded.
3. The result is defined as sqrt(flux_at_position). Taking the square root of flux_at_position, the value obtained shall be 12.3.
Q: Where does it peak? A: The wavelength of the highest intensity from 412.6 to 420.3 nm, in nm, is 416.167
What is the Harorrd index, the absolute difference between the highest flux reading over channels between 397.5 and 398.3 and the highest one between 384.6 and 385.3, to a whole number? 3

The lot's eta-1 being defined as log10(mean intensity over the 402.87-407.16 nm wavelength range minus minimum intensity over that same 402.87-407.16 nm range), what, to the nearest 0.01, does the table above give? 0.91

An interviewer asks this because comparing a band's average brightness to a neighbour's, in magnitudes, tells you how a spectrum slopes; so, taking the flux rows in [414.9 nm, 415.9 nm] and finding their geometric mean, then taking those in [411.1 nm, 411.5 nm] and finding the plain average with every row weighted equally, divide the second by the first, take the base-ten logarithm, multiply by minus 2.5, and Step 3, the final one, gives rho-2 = -0.02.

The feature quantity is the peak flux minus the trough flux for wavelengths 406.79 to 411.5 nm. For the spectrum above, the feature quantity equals 38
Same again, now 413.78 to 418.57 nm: 18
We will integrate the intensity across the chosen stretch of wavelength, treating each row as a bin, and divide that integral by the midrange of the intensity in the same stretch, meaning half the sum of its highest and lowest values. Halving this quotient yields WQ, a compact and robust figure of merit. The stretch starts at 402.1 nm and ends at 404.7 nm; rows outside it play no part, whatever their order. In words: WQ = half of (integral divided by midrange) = 1.3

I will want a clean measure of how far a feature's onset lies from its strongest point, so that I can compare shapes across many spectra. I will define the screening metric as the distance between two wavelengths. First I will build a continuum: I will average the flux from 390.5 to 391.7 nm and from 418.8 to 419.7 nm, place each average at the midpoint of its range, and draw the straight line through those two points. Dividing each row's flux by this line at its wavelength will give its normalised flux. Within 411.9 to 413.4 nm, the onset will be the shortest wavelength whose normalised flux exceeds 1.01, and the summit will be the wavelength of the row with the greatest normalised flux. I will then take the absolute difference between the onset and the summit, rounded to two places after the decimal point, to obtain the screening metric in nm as 0.38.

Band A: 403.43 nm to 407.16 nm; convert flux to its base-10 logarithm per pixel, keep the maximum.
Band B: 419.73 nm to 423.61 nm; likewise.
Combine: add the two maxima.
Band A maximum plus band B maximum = 4.37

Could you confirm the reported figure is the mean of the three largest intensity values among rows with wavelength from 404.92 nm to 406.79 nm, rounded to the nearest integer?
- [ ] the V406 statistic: 150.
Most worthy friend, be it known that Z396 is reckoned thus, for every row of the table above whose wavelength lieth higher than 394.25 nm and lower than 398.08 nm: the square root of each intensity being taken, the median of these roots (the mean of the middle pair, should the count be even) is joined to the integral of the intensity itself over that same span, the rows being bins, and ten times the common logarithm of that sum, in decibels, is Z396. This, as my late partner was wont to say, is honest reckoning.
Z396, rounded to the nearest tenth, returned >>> 25.7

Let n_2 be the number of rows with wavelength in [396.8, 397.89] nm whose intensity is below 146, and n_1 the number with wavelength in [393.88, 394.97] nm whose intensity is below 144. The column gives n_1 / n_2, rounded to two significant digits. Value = 1.0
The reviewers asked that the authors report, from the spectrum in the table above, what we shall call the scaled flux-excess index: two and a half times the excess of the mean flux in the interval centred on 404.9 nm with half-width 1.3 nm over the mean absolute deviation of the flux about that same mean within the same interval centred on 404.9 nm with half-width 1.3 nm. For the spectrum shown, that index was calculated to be 346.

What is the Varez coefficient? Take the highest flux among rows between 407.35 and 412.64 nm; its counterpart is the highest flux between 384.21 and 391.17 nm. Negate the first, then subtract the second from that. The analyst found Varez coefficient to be -286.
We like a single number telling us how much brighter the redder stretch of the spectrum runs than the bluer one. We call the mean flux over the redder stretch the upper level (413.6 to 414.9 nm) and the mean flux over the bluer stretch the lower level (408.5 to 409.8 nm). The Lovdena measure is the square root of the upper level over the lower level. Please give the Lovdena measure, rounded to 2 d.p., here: 1.00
